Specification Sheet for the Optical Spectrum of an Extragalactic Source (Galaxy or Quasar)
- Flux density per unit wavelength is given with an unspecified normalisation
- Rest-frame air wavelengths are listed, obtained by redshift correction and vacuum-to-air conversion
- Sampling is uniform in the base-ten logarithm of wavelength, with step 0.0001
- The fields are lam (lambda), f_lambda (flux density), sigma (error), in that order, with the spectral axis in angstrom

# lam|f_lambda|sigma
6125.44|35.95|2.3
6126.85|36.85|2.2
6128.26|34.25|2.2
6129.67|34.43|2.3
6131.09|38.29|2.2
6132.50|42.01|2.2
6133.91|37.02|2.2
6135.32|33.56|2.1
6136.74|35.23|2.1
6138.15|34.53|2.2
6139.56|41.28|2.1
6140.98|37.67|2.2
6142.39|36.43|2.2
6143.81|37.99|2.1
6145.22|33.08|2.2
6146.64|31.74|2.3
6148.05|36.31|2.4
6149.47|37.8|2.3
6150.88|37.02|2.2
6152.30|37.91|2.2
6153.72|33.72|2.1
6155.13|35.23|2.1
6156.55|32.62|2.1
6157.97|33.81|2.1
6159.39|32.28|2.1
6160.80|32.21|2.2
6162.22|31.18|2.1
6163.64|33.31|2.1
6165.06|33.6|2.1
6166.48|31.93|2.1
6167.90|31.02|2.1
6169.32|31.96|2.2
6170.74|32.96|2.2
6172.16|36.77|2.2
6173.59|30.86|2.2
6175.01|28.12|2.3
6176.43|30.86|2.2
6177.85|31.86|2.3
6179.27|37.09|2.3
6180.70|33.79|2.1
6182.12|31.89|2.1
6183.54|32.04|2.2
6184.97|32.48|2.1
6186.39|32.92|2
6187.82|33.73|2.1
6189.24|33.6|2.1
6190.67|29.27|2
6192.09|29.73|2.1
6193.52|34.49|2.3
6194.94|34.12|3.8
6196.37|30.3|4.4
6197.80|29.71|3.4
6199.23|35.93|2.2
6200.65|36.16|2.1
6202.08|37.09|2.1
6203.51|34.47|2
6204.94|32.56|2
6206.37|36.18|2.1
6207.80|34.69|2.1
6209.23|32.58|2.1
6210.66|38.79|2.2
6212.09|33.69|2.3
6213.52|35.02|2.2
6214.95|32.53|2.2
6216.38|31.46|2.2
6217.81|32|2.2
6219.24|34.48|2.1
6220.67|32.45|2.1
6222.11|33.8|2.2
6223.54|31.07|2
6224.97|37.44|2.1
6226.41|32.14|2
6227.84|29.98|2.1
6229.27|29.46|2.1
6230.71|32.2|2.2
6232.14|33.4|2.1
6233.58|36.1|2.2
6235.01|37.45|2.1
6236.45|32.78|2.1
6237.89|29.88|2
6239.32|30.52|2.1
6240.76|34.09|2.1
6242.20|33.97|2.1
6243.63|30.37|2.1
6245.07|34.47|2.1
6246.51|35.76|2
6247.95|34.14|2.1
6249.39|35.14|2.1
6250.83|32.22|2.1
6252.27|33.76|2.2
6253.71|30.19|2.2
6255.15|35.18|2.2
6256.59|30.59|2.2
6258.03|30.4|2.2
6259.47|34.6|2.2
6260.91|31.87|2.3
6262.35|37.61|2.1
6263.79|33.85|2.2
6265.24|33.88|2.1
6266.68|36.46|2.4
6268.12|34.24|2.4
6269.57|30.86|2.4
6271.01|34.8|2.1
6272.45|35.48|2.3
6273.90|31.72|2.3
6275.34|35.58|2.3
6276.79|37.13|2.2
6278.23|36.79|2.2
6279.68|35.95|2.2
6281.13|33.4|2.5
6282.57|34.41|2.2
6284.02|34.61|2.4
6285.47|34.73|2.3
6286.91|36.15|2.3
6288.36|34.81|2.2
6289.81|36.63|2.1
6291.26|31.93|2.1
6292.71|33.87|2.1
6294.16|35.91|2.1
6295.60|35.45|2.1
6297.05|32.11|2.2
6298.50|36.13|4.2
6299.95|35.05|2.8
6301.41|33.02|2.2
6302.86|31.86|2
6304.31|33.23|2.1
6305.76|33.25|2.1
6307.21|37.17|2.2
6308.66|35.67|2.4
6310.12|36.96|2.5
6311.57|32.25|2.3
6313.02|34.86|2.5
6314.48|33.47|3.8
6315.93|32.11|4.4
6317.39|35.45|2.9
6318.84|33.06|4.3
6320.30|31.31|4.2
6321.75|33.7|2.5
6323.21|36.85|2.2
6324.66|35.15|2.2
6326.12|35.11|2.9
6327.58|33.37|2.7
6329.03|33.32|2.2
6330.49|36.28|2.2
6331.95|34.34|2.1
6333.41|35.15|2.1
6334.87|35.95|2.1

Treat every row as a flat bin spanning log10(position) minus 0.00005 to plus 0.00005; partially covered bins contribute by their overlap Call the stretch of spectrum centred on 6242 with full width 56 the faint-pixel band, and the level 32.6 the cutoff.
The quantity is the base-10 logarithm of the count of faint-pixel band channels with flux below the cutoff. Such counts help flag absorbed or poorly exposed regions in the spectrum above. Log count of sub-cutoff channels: 1.3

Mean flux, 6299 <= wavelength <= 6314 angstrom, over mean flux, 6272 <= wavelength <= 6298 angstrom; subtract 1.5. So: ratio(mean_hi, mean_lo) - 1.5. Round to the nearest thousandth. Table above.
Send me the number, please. -0.514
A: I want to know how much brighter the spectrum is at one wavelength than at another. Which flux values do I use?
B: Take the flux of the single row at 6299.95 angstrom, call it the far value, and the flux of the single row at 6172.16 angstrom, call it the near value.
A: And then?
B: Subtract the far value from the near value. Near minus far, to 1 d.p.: 1.7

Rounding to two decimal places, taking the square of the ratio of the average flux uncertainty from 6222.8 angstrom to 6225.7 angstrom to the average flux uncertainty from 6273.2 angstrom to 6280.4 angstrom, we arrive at 0.84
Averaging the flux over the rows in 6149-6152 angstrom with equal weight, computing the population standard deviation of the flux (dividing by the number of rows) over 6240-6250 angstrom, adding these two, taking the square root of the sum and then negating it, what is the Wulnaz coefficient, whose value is -6.25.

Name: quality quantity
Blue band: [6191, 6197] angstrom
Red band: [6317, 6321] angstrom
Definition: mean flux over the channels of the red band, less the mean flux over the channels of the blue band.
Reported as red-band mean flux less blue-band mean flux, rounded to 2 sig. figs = 1.1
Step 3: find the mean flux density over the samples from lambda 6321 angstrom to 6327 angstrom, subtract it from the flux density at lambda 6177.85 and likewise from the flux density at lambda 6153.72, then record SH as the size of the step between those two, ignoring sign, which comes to 1.9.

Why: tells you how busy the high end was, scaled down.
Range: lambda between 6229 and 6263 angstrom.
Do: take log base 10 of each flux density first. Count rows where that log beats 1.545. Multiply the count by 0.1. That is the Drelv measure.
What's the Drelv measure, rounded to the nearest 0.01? 0.60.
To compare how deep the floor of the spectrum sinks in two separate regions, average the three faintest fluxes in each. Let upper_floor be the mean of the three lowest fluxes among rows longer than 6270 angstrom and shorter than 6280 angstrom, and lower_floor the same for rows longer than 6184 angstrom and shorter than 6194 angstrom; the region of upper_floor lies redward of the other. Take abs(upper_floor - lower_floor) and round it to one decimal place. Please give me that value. 3.5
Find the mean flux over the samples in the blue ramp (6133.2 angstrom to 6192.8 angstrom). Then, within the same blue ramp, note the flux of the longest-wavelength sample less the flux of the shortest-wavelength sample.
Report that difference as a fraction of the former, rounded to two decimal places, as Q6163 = -0.22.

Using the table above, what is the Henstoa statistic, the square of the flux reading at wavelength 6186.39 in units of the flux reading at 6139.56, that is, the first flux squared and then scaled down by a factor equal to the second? 26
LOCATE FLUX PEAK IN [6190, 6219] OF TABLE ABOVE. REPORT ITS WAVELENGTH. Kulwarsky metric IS 6210.66 angstrom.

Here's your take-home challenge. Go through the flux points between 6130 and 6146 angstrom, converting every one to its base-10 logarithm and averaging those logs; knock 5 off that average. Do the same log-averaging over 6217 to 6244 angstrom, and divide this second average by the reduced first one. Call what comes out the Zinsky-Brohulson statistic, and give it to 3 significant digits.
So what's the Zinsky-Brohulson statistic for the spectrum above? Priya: -0.441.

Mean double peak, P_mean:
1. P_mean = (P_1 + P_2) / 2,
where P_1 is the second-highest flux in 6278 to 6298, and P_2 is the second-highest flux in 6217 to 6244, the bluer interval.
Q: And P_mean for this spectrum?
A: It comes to 37.0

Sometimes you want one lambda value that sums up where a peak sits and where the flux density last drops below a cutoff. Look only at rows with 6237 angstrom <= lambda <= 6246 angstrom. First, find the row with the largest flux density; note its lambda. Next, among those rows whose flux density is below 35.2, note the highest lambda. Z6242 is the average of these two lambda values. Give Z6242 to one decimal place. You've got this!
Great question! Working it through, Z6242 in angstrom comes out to 6245.1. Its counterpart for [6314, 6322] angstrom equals 6319.6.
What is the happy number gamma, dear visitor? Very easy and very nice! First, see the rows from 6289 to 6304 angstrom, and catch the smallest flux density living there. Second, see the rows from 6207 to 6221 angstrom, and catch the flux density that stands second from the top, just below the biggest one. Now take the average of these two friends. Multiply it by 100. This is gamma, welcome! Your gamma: 3344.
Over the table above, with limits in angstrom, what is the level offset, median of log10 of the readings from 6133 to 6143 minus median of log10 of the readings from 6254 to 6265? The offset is 0.032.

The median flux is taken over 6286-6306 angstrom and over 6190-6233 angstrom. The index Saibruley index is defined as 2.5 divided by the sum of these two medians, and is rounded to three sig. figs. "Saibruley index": 0.0371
